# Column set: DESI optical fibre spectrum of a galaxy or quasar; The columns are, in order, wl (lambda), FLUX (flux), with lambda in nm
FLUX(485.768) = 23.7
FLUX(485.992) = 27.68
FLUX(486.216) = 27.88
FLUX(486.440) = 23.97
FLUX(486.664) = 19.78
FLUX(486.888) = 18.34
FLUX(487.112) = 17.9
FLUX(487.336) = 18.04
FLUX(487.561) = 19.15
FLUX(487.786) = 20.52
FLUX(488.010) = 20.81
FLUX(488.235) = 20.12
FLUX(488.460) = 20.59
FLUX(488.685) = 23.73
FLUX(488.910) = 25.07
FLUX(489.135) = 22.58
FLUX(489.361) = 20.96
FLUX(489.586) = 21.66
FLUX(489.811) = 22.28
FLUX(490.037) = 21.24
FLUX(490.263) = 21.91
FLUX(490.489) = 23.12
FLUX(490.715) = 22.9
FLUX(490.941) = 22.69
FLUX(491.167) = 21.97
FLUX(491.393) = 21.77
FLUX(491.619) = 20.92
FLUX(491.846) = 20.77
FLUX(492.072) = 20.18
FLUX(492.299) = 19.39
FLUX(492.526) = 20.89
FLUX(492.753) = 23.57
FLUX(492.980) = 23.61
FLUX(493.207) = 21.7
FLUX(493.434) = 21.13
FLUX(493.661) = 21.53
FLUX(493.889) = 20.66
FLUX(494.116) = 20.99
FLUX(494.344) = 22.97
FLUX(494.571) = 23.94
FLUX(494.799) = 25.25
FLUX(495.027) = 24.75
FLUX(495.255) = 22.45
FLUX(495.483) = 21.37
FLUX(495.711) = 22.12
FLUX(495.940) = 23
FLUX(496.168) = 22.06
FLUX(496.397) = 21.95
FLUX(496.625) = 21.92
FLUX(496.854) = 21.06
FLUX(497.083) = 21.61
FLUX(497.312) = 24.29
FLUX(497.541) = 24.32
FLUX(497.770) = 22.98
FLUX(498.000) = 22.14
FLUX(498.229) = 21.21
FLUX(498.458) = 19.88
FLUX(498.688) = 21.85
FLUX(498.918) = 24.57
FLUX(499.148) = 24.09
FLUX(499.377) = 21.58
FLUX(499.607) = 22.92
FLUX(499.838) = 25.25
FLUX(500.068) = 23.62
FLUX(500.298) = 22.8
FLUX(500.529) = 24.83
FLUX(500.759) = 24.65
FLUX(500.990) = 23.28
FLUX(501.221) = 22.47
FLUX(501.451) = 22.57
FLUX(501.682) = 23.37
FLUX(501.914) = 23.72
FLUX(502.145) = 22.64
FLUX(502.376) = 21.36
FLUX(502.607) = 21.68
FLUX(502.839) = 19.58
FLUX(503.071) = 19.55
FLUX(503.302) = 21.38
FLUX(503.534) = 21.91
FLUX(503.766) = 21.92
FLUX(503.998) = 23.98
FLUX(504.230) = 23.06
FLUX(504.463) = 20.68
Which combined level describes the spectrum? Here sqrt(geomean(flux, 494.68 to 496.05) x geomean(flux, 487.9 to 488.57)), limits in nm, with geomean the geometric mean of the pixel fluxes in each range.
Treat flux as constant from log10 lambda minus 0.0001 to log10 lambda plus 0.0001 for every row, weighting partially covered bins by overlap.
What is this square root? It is 21.8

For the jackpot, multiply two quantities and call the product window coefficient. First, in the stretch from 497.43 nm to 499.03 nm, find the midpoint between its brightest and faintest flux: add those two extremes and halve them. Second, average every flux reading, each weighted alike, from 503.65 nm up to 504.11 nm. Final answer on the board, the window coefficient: 510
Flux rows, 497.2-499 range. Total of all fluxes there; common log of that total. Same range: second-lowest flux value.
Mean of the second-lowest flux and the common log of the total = 11.7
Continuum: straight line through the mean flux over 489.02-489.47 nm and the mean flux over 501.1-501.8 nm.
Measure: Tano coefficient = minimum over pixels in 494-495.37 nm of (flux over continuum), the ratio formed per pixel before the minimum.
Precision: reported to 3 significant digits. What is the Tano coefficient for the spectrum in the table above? 0.946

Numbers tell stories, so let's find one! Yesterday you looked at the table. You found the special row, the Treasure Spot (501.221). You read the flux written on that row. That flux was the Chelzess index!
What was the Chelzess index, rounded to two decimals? 22.47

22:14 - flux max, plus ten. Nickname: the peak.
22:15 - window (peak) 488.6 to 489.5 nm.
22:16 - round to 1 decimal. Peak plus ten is 35.1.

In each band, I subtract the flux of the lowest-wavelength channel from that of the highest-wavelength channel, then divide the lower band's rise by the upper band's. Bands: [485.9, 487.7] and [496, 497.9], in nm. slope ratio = -9.3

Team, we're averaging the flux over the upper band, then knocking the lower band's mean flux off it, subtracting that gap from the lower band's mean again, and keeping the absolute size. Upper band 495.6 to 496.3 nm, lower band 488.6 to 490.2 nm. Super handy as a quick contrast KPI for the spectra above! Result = 22.6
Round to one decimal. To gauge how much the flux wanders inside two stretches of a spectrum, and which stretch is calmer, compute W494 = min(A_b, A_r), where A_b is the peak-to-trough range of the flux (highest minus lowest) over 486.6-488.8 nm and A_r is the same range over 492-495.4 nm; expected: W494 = 5.8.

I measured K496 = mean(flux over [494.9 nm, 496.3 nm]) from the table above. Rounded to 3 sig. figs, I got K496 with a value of 22.6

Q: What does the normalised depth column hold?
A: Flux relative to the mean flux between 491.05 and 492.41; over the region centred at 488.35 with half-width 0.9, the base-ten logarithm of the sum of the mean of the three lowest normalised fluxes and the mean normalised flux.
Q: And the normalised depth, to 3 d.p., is 0.299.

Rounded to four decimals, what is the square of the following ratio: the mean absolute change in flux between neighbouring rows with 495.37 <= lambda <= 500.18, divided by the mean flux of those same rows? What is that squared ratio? 0.0029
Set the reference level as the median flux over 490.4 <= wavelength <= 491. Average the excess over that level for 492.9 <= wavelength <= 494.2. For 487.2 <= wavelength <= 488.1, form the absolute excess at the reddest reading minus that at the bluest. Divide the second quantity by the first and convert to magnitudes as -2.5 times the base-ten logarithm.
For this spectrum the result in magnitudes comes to -0.8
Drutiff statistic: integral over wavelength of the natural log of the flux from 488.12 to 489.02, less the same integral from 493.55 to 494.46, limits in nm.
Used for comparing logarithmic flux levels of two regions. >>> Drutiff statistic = 0.00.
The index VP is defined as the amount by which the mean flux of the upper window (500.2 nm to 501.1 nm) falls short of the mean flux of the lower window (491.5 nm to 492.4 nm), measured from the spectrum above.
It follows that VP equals -3.6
